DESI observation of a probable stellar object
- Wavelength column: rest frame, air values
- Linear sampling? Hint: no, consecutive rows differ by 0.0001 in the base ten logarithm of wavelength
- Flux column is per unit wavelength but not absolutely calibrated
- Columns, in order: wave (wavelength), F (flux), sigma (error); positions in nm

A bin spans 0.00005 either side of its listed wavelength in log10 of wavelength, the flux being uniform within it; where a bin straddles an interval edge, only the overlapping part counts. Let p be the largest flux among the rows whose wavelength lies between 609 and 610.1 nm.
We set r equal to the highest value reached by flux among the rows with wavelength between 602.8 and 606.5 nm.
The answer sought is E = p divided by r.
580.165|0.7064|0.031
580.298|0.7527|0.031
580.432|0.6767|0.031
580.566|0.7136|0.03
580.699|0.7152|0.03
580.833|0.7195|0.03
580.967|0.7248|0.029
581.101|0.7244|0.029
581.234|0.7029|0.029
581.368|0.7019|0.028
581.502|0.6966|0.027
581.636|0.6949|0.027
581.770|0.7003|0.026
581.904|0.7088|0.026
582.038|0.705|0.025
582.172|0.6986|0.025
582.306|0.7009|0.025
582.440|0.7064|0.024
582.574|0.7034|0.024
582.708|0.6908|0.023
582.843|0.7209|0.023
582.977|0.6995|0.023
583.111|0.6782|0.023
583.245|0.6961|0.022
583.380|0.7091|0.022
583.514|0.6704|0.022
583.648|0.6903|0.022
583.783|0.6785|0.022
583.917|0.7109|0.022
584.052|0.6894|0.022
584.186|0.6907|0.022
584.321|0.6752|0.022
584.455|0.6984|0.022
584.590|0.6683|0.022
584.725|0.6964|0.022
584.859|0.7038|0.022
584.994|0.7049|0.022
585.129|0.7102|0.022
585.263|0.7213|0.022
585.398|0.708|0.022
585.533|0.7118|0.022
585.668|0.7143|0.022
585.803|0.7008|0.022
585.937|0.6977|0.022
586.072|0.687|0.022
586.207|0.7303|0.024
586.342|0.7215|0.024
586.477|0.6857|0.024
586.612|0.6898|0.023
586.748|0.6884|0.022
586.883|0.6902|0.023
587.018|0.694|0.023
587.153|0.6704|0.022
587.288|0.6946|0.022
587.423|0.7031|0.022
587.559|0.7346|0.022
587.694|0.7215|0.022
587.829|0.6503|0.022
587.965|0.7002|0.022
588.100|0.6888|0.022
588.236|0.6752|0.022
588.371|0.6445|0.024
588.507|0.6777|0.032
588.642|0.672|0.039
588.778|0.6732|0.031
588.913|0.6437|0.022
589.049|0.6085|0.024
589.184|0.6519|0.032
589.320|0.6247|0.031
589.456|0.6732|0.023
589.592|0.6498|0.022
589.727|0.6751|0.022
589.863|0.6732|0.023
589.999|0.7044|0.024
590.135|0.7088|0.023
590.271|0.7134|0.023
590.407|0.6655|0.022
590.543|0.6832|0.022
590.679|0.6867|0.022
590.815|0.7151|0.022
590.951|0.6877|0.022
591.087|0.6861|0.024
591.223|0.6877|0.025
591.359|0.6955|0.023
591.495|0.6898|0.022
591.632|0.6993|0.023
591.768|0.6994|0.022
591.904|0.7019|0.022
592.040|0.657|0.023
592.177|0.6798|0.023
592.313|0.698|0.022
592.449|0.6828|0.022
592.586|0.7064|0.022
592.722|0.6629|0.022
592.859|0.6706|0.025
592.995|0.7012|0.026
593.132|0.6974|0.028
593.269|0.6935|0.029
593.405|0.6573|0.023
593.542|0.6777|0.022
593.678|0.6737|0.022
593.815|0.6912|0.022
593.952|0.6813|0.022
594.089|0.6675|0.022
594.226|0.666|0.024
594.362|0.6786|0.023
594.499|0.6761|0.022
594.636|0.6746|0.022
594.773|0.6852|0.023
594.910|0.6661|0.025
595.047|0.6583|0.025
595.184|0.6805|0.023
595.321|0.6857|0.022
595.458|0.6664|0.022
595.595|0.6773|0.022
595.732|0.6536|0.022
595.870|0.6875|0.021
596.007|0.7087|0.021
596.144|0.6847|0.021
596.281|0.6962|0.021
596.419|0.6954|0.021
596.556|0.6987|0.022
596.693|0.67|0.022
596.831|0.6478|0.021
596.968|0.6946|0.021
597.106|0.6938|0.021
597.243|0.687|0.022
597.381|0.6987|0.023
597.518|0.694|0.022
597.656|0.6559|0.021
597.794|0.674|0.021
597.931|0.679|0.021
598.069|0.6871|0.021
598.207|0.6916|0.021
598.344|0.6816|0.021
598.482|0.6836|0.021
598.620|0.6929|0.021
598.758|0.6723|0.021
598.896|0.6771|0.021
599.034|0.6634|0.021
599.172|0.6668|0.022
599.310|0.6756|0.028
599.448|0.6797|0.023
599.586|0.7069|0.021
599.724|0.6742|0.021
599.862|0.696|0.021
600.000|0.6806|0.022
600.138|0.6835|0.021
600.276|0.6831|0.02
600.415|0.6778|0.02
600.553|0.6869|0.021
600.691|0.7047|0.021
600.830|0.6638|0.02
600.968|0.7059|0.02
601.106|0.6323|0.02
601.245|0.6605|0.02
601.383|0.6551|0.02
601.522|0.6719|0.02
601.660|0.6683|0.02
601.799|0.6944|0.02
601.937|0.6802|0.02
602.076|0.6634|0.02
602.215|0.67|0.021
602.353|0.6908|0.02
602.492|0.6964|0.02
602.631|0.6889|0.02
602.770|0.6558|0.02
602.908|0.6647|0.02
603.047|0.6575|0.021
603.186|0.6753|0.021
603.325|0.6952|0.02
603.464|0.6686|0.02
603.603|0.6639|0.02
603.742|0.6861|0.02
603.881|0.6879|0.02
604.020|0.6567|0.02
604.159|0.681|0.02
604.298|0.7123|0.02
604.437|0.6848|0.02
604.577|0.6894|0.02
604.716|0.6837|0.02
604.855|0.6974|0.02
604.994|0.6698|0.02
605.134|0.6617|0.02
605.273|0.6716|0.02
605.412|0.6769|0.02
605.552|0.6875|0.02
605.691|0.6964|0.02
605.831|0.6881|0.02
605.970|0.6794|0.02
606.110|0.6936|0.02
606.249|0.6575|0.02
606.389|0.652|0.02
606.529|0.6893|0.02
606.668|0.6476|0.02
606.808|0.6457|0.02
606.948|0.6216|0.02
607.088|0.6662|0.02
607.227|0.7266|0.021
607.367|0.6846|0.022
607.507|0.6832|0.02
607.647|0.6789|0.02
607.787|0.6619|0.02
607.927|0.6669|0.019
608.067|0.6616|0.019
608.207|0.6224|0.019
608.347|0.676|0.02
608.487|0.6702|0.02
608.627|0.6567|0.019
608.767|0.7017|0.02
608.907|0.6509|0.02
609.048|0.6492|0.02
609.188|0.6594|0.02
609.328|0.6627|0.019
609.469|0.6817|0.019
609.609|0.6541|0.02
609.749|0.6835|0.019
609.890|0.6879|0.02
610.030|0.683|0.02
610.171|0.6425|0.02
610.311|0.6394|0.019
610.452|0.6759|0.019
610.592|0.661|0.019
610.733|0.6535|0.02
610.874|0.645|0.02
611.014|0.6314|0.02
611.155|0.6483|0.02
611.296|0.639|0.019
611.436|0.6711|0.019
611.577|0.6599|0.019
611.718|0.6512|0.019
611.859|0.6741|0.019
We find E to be 0.97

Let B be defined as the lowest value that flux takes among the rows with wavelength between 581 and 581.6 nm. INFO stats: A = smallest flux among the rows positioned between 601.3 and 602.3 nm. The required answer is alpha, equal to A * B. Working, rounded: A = 0.6551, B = 0.6966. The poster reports 0.456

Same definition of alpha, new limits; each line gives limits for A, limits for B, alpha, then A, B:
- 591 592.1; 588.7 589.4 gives 0.400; 0.657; 0.6085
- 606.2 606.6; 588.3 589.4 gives 0.397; 0.652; 0.6085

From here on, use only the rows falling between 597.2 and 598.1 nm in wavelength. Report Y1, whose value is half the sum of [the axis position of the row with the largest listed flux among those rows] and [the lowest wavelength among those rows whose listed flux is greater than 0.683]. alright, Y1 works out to 597.31 nm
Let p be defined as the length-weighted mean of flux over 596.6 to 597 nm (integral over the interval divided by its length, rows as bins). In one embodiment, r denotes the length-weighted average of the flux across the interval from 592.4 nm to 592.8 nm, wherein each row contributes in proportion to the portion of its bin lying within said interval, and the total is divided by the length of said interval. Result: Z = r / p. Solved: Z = 1.02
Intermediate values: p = 0.671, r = 0.683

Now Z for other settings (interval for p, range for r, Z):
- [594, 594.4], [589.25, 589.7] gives 0.97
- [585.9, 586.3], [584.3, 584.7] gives 0.97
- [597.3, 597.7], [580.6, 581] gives 1.05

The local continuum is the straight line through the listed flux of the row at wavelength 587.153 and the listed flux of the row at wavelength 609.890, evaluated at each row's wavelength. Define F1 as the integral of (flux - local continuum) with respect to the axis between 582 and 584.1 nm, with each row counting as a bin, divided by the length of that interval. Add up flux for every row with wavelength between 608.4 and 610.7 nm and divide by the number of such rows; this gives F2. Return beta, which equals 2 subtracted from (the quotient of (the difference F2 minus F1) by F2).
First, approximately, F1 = 0.029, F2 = 0.666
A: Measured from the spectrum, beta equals -1.044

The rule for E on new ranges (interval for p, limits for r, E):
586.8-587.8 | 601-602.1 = 1.06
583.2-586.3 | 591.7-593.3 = 1.03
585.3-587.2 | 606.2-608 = 1.01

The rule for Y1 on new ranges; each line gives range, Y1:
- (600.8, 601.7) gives 600.97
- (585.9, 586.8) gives 586.07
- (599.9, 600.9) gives 600.41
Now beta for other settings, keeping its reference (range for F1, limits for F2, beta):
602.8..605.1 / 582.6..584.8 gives -0.994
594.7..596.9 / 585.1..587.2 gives -1.003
